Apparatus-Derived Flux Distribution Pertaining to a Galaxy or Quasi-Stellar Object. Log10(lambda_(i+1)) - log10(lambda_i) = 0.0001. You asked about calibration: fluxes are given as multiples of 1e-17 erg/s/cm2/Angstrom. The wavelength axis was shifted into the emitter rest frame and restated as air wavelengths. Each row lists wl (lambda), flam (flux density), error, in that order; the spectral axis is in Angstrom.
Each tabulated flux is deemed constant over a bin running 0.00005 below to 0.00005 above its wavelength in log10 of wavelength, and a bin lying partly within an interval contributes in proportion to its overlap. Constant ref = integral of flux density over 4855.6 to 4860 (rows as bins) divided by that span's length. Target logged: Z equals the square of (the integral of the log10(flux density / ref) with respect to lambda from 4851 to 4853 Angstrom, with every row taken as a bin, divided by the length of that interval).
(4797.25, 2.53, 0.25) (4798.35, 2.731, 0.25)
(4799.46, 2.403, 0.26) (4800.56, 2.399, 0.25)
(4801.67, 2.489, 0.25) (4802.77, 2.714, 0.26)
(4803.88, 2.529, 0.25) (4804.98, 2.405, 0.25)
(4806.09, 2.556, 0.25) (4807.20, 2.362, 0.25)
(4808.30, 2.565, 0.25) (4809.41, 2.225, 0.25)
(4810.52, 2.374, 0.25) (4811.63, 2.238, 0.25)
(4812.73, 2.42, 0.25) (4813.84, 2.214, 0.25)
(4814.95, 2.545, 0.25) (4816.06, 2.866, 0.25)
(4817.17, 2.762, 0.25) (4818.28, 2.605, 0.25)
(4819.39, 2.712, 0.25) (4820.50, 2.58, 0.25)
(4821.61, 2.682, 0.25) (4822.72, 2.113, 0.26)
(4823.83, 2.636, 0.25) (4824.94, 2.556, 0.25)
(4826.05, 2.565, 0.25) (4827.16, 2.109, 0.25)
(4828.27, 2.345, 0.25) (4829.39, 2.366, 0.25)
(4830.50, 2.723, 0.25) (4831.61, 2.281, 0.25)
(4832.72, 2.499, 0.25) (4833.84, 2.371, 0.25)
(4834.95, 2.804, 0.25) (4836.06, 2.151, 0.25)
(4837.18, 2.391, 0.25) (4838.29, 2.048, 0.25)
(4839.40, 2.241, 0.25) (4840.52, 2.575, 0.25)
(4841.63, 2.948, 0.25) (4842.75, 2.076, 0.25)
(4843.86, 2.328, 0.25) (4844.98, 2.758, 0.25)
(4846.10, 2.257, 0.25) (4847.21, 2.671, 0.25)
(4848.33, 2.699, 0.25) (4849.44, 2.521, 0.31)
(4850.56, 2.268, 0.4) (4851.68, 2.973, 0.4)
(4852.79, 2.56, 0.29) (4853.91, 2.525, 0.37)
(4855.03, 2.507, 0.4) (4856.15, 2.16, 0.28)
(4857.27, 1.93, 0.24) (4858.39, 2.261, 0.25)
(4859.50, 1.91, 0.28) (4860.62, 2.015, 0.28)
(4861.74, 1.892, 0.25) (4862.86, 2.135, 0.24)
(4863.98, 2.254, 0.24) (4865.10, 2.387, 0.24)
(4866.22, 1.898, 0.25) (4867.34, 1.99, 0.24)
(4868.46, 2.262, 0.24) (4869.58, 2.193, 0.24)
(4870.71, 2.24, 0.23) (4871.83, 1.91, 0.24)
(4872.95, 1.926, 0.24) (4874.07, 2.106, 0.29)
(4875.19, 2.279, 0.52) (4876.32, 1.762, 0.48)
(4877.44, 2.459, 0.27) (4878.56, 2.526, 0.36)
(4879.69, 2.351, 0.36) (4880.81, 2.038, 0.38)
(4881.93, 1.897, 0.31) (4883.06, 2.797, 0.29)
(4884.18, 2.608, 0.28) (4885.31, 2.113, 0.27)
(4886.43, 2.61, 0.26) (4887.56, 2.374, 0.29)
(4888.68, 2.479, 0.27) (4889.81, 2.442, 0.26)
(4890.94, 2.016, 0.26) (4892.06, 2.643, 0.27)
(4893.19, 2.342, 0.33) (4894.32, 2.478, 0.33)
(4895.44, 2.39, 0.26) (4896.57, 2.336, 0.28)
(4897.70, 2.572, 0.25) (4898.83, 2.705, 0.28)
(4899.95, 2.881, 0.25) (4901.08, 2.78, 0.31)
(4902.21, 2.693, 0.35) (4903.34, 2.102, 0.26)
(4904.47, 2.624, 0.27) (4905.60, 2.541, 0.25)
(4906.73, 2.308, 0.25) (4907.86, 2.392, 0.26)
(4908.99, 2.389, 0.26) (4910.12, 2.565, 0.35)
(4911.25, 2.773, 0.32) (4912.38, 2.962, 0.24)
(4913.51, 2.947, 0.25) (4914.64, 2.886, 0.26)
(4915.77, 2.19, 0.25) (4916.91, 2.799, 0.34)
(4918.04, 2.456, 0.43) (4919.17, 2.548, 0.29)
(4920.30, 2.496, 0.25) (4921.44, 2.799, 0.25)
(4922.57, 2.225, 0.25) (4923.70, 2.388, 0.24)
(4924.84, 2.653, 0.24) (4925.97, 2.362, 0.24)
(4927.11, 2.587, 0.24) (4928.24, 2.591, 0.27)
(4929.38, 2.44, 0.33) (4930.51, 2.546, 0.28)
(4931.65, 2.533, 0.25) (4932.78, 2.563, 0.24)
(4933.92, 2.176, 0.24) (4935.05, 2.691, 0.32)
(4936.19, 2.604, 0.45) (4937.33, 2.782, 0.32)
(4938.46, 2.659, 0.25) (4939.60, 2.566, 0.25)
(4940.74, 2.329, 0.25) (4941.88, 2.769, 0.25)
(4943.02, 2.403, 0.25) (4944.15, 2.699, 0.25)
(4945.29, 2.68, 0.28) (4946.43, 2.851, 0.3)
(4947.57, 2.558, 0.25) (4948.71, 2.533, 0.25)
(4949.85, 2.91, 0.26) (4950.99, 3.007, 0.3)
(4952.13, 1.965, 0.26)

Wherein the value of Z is 0.016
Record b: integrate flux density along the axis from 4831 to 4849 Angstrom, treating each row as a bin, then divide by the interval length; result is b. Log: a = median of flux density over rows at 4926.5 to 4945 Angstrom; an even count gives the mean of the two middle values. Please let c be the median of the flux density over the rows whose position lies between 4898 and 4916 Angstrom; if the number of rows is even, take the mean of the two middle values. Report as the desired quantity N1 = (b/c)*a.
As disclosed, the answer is 2.4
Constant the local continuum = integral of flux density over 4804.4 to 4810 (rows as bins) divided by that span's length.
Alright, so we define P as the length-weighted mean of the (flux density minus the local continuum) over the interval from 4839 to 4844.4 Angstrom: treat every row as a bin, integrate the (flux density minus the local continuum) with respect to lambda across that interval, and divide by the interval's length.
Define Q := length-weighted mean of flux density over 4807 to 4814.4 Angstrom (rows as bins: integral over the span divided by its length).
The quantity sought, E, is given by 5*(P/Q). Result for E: 0.034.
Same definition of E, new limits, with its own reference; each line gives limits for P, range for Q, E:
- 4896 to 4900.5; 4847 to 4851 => 0.392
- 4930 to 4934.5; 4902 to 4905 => 0.063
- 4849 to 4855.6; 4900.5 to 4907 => 0.269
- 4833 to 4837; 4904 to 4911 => 0.035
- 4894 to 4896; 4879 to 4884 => 0.011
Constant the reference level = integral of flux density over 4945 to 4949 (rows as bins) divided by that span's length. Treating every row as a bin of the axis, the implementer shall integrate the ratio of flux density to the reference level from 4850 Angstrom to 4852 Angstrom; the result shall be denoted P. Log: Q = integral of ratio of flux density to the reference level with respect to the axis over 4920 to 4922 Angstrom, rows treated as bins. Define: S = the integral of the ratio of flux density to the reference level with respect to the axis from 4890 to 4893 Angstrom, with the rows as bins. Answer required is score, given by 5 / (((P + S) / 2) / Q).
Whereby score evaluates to 4.37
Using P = 1.93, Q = 2.0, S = 2.6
